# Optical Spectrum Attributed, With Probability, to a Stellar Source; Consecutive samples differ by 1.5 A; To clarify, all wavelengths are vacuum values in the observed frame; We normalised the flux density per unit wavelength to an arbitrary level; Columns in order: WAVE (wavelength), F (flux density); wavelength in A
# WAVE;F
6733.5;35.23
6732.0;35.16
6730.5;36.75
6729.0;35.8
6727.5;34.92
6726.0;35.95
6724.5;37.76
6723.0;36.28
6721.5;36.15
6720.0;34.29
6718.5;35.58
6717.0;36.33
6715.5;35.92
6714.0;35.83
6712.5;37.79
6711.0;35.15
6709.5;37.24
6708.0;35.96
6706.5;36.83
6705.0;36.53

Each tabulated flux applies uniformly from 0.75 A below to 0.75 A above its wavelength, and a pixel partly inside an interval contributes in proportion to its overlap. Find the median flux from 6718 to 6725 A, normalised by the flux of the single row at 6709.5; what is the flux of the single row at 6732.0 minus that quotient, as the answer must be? 34.2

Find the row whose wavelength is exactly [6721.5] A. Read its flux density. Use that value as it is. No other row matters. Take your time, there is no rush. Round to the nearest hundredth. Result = 36.15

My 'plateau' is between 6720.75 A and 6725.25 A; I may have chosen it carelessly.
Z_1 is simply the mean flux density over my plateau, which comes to 36.7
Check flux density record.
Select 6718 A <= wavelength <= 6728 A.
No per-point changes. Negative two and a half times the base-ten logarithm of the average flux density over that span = -3.89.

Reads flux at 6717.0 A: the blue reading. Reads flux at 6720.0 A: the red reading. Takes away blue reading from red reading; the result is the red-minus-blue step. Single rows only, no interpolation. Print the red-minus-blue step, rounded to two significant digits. -2.0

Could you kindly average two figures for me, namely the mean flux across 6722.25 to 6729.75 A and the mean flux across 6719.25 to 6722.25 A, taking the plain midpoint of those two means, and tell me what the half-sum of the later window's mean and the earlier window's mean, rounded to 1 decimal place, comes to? 35.7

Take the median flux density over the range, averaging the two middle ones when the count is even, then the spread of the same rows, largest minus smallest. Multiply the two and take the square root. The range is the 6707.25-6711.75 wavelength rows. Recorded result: 8.7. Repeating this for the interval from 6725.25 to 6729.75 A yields 6.1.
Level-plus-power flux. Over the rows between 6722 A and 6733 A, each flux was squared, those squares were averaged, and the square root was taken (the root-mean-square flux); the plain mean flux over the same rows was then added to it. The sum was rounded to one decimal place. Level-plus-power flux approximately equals 72.2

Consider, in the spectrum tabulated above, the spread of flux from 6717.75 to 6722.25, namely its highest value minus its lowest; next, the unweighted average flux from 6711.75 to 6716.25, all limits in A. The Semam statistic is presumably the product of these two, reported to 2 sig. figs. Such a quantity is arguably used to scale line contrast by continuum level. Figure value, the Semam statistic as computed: 68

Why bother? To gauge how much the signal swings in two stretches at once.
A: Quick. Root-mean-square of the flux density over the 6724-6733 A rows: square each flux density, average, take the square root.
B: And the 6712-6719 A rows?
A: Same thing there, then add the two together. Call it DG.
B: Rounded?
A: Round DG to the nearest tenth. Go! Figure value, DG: 72.4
